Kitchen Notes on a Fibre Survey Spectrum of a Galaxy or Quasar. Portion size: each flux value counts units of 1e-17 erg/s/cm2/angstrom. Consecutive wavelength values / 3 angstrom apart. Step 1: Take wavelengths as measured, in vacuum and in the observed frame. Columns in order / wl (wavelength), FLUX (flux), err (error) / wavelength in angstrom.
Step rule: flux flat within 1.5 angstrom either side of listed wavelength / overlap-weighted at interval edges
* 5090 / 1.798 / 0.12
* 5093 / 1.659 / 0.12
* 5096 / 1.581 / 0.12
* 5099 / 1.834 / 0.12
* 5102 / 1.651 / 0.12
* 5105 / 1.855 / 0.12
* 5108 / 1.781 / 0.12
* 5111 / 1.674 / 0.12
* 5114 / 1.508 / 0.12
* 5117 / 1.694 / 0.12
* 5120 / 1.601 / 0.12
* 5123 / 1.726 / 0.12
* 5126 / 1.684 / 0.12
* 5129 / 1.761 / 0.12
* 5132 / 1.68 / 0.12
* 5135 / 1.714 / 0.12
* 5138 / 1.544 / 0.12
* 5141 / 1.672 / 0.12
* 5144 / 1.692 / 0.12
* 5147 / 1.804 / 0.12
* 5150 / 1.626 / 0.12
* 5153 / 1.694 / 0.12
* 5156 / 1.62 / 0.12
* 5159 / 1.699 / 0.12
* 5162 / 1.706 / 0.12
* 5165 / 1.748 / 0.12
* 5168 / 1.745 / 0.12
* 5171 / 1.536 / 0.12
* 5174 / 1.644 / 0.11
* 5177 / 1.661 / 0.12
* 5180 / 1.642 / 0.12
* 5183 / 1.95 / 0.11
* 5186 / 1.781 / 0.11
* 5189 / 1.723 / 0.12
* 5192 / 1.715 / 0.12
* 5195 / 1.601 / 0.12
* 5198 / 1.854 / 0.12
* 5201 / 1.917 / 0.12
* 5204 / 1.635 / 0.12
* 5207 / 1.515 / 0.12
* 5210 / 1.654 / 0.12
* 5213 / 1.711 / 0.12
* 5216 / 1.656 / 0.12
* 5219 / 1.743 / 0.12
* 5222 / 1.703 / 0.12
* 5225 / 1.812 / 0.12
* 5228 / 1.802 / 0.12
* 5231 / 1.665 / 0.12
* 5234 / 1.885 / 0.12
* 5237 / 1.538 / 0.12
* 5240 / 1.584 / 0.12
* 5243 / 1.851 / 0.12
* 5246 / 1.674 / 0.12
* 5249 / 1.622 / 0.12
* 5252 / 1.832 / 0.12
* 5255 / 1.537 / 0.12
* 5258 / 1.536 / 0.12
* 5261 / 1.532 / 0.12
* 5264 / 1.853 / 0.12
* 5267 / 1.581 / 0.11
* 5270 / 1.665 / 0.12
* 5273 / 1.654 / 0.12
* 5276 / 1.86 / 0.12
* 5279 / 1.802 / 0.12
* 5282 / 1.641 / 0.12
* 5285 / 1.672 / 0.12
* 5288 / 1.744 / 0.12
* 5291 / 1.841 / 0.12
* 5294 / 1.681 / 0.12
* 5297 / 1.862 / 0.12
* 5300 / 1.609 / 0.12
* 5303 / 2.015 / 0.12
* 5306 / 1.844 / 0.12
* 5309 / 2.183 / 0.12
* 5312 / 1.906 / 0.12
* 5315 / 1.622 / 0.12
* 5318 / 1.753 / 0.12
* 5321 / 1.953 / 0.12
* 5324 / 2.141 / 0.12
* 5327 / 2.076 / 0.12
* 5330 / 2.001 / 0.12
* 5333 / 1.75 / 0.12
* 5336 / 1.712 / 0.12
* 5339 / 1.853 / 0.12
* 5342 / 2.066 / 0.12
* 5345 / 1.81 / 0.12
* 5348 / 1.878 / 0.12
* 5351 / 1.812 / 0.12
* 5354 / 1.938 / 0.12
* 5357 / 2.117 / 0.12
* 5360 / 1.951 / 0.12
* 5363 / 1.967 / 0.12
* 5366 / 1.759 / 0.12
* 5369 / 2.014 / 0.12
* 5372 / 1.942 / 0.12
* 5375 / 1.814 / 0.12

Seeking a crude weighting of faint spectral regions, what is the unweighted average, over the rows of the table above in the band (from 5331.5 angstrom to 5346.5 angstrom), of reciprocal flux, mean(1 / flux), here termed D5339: 0.546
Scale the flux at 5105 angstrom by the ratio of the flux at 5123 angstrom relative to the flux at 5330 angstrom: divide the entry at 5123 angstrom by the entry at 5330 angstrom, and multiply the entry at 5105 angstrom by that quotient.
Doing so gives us 1.60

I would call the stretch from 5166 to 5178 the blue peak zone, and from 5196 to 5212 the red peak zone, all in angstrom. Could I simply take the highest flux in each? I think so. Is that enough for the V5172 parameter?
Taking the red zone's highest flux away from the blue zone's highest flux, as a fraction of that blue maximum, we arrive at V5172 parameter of -0.10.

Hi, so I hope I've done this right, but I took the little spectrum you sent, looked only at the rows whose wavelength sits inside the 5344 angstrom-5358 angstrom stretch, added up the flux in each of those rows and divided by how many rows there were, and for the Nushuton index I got 1.91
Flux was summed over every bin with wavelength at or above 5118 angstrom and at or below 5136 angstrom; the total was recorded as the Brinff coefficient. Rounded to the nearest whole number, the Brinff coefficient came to 10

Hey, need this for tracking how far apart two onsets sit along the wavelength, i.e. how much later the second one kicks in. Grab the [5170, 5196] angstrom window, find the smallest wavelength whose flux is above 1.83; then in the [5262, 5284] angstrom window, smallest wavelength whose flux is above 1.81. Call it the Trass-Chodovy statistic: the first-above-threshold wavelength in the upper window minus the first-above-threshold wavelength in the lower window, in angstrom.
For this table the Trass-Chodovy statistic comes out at 81 angstrom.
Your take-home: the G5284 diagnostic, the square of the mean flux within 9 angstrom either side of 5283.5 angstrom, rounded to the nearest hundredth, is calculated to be 3.10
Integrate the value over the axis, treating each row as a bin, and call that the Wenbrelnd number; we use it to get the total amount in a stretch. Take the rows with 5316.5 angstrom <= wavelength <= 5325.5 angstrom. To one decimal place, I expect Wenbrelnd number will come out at 17.5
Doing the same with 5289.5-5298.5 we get 16.2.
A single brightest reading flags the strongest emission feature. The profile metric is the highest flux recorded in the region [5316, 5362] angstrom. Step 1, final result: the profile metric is 2.141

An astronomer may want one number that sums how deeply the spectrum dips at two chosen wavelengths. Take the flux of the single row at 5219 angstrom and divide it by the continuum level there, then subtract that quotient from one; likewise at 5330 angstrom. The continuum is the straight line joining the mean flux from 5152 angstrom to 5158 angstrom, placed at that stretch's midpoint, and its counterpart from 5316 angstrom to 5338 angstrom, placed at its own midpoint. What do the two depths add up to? -0.04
